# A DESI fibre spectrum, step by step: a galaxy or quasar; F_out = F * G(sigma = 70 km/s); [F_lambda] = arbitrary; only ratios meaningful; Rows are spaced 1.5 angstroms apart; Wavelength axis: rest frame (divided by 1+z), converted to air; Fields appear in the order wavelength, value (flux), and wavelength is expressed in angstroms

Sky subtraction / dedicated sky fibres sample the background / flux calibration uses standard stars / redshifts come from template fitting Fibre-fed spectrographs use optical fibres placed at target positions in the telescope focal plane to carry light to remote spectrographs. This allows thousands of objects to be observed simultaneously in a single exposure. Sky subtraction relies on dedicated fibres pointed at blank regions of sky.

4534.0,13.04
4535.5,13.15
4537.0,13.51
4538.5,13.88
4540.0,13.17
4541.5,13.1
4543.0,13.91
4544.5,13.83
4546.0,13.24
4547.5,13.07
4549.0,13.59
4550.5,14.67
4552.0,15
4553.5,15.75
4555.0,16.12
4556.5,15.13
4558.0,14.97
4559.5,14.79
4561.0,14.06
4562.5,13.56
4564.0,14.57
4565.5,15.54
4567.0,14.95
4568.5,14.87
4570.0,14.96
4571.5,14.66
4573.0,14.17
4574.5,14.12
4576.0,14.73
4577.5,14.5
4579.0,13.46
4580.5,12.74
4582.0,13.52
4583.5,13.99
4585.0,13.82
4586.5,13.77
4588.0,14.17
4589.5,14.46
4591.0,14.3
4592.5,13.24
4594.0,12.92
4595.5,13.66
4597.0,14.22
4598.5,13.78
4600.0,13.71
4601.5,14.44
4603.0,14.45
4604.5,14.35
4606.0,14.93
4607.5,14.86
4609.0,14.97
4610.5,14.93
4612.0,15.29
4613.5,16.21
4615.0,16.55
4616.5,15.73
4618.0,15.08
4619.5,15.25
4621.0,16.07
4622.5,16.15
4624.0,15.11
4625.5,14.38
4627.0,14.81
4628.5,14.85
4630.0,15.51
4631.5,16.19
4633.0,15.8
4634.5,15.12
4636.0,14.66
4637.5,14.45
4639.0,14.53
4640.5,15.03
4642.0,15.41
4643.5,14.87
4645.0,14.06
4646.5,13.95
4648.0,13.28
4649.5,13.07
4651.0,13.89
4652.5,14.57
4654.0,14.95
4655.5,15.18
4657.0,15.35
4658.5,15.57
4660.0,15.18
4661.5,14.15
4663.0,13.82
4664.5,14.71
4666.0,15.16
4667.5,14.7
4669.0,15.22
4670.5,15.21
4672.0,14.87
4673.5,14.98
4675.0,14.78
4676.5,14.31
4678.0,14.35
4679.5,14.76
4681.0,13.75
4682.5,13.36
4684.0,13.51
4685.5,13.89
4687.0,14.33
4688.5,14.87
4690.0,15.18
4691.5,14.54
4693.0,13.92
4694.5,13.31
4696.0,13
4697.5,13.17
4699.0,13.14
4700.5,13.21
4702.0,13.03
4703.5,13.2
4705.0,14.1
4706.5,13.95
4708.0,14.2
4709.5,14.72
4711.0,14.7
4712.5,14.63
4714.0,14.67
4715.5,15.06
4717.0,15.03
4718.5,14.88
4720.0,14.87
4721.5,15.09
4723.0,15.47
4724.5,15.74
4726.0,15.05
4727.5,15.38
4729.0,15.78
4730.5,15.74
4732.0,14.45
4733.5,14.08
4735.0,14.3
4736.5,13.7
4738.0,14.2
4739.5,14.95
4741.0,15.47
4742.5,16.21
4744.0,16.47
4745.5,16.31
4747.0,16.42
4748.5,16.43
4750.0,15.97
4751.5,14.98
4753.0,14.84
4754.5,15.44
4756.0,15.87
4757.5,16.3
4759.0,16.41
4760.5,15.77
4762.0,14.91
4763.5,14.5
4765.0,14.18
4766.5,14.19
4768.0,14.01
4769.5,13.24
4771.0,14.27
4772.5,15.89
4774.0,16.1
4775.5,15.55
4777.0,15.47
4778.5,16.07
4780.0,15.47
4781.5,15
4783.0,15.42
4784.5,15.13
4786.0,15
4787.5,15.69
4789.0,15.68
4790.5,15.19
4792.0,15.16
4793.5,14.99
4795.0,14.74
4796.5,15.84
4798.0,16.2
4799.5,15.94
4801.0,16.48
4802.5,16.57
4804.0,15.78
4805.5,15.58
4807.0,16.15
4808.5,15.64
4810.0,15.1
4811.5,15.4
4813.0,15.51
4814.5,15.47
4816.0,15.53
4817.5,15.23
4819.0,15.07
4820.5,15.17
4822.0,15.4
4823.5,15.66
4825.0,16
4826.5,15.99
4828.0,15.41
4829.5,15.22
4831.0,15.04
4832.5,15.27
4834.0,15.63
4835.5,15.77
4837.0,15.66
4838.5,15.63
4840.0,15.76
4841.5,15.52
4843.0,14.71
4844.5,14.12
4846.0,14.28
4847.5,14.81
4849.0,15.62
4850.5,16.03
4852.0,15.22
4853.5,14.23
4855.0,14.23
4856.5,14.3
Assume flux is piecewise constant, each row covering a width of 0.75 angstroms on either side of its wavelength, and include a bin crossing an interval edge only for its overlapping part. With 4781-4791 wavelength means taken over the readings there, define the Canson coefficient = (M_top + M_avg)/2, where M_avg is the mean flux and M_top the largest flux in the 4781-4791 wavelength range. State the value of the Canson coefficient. 15.5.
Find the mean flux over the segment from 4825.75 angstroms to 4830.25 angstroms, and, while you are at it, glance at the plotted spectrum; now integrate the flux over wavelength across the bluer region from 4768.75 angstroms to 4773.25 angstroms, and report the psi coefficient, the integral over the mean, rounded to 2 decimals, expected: 4.19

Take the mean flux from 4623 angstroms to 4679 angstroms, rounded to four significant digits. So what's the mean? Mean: 14.76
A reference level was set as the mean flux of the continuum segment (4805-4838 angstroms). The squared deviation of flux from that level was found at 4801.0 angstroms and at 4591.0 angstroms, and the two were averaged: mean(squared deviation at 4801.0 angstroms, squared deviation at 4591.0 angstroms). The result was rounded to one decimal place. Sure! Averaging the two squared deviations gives 1.2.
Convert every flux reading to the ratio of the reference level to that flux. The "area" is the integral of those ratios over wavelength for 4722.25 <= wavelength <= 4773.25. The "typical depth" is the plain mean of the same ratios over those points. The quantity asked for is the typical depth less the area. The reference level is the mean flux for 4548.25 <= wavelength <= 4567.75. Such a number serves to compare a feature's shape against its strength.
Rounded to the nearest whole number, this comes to -49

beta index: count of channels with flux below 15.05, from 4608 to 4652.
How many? 15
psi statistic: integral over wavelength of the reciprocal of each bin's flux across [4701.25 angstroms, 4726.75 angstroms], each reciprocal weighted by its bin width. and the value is 1.75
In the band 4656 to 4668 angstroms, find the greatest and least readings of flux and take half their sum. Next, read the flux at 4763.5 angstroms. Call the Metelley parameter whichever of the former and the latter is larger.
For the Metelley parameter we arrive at 14.7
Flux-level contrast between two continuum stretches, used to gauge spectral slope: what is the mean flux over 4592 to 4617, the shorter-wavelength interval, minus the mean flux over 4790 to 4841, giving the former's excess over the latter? -1.0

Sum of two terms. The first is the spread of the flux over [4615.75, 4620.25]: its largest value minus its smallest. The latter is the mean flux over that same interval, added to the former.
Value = 16.0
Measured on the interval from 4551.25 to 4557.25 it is 16.6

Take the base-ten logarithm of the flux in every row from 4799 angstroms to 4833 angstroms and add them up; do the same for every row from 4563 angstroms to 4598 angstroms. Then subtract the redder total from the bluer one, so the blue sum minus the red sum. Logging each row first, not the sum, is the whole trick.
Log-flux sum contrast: -0.98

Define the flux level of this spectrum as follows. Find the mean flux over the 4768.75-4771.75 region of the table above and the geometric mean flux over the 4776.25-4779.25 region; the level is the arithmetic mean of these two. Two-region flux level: 14.8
